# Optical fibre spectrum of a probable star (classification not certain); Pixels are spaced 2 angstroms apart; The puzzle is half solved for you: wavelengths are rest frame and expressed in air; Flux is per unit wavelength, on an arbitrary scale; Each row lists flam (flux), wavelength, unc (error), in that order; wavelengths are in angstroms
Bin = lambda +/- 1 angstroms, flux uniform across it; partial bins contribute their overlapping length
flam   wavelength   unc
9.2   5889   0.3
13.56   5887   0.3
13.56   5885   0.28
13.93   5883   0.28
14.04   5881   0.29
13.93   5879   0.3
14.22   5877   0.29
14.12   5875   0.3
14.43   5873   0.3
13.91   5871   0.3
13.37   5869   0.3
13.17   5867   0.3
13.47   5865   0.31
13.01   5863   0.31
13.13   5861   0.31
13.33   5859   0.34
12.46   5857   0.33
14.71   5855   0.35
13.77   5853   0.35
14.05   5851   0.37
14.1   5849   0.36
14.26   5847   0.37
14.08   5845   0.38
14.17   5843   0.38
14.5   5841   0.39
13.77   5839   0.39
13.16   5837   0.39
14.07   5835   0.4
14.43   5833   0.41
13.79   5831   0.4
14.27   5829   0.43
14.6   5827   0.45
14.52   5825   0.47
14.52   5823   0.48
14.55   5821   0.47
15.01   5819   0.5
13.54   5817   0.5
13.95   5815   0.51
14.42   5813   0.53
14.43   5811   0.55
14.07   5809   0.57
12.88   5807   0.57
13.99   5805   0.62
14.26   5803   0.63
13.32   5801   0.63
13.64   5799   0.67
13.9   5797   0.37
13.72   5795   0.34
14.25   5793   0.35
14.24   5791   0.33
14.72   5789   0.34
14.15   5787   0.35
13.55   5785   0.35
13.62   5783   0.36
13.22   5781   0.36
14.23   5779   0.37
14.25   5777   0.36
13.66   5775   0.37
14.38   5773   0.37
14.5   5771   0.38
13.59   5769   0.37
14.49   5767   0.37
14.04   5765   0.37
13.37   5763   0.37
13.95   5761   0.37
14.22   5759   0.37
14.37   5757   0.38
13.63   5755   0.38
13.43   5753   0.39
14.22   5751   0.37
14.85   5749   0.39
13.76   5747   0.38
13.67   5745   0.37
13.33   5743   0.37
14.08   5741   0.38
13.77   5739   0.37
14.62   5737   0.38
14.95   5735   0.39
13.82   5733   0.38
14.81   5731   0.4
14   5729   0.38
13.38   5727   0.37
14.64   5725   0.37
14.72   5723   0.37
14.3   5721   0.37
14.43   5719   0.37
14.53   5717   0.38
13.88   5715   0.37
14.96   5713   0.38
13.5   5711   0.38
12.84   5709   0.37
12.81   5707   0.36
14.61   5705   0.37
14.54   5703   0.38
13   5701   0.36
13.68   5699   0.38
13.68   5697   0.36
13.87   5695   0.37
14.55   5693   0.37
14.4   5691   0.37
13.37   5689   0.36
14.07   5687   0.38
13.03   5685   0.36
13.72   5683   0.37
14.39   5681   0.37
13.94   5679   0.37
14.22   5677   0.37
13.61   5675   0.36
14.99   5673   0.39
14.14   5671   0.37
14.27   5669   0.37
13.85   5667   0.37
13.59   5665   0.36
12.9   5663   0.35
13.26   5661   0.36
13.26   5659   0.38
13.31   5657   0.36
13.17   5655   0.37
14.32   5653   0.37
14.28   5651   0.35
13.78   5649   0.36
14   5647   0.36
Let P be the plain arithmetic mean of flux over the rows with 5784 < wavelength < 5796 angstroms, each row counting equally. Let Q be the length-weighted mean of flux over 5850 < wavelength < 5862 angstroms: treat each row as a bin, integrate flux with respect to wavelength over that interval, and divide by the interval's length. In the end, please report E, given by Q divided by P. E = 0.96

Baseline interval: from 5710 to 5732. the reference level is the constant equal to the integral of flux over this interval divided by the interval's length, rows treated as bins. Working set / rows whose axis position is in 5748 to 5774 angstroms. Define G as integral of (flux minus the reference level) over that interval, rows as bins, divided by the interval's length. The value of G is -0.2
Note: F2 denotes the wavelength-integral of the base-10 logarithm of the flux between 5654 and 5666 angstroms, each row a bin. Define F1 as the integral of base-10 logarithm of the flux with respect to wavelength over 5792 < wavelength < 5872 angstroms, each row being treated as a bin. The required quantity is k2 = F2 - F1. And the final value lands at -78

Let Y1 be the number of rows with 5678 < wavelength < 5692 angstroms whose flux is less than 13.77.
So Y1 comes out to 3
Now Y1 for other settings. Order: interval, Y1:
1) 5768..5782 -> 3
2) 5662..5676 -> 3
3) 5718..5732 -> 1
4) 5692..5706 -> 3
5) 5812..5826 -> 1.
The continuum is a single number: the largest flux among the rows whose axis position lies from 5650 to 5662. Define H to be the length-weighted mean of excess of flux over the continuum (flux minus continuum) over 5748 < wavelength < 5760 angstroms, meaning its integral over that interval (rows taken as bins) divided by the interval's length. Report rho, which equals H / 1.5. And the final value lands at -0.13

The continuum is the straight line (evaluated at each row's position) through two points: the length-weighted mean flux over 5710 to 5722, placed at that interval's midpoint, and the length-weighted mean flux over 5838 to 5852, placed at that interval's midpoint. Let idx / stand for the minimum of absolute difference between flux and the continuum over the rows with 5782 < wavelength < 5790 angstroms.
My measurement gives 0.04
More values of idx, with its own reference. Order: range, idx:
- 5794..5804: 0.08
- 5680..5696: 0.09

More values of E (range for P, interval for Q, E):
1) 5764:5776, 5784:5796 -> 1.00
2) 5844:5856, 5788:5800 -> 0.99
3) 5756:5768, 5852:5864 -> 0.95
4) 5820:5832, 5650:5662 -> 0.95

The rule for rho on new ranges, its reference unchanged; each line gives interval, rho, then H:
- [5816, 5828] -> 0.09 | 0.1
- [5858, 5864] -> -0.78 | -1.2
